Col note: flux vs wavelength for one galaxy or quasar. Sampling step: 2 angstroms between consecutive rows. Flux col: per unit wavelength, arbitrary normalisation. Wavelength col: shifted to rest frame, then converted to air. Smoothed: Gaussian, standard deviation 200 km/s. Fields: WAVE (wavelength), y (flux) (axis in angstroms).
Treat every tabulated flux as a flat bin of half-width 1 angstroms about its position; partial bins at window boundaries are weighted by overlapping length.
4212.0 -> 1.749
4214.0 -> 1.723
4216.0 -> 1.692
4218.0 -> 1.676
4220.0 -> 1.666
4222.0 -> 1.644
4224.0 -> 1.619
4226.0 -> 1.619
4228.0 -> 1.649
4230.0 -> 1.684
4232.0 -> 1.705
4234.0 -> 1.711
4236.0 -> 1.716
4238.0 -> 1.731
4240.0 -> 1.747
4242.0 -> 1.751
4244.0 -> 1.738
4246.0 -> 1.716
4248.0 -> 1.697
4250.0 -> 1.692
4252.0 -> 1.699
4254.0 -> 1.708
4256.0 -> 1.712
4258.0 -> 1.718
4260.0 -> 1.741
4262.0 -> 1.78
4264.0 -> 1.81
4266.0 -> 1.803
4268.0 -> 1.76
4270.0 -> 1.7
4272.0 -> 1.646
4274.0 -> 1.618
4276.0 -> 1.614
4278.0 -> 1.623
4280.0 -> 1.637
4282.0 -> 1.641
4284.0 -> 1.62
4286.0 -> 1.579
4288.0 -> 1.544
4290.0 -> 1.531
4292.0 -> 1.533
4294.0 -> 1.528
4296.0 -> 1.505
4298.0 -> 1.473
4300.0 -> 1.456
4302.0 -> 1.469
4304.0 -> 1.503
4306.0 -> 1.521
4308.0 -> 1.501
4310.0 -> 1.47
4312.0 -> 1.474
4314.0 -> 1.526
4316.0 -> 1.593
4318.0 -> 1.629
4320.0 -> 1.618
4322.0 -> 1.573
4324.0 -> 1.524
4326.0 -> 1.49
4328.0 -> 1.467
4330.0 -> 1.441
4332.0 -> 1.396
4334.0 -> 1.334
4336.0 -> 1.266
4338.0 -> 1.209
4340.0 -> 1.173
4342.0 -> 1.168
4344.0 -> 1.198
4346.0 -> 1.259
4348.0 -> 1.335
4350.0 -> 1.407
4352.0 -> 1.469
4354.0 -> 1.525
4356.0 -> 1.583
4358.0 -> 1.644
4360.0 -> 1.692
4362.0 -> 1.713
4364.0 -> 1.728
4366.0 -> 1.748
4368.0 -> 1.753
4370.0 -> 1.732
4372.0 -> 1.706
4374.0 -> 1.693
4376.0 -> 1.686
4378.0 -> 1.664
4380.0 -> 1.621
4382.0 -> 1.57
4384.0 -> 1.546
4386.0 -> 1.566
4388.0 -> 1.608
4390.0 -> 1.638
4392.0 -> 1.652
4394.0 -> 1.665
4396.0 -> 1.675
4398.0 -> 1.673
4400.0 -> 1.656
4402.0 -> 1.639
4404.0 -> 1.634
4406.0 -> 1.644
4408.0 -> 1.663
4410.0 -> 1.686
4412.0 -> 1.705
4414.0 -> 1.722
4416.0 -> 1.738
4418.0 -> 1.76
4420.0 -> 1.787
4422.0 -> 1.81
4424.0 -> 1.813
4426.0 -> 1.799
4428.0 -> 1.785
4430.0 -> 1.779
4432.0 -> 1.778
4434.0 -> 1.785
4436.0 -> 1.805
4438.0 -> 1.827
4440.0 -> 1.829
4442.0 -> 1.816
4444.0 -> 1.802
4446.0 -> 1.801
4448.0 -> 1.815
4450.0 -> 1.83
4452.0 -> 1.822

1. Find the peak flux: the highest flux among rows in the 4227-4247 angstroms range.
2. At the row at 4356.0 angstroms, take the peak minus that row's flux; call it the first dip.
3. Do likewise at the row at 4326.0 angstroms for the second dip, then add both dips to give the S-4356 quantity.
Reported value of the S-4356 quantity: 0.43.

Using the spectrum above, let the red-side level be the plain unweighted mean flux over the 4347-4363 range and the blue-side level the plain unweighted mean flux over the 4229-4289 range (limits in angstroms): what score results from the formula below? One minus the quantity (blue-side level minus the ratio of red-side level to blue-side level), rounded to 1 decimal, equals 0.2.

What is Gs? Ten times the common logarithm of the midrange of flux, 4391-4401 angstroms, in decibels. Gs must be 2.21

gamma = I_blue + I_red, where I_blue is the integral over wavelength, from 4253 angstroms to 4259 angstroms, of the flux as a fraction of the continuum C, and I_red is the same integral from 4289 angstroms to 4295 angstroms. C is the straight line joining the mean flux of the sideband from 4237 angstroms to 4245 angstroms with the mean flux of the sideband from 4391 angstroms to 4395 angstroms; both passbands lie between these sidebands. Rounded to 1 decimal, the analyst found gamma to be 11.3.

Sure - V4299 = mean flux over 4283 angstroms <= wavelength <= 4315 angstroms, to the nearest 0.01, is 1.51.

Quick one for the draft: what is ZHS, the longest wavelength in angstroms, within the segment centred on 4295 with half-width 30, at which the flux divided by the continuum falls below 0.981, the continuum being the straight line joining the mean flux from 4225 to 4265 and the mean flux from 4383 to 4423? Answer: 4324.0 angstroms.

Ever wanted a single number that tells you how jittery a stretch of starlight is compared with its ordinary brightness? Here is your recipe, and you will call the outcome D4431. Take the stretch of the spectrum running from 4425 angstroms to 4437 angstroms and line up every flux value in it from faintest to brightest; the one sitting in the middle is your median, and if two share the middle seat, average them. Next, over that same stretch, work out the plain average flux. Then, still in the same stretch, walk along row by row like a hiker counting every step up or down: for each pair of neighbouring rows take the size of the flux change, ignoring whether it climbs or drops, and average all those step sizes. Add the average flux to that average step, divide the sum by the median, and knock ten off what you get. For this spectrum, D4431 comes -8.993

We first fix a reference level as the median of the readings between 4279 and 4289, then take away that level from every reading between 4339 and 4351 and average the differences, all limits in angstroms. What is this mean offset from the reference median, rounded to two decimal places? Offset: -0.36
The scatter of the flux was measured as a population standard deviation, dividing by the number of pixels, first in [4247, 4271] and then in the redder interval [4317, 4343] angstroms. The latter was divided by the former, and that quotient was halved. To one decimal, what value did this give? 1.9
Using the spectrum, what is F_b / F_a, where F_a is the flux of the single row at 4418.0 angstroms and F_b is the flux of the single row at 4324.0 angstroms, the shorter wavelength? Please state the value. 0.87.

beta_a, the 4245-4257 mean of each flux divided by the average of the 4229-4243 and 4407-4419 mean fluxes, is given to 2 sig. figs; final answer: 0.99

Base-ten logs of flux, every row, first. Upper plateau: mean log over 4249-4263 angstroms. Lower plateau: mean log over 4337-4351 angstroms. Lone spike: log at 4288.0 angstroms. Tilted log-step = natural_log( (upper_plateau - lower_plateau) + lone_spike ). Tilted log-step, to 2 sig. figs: -1.1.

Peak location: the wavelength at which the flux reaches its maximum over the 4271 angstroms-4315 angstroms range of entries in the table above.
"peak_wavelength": 4272.0 angstroms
